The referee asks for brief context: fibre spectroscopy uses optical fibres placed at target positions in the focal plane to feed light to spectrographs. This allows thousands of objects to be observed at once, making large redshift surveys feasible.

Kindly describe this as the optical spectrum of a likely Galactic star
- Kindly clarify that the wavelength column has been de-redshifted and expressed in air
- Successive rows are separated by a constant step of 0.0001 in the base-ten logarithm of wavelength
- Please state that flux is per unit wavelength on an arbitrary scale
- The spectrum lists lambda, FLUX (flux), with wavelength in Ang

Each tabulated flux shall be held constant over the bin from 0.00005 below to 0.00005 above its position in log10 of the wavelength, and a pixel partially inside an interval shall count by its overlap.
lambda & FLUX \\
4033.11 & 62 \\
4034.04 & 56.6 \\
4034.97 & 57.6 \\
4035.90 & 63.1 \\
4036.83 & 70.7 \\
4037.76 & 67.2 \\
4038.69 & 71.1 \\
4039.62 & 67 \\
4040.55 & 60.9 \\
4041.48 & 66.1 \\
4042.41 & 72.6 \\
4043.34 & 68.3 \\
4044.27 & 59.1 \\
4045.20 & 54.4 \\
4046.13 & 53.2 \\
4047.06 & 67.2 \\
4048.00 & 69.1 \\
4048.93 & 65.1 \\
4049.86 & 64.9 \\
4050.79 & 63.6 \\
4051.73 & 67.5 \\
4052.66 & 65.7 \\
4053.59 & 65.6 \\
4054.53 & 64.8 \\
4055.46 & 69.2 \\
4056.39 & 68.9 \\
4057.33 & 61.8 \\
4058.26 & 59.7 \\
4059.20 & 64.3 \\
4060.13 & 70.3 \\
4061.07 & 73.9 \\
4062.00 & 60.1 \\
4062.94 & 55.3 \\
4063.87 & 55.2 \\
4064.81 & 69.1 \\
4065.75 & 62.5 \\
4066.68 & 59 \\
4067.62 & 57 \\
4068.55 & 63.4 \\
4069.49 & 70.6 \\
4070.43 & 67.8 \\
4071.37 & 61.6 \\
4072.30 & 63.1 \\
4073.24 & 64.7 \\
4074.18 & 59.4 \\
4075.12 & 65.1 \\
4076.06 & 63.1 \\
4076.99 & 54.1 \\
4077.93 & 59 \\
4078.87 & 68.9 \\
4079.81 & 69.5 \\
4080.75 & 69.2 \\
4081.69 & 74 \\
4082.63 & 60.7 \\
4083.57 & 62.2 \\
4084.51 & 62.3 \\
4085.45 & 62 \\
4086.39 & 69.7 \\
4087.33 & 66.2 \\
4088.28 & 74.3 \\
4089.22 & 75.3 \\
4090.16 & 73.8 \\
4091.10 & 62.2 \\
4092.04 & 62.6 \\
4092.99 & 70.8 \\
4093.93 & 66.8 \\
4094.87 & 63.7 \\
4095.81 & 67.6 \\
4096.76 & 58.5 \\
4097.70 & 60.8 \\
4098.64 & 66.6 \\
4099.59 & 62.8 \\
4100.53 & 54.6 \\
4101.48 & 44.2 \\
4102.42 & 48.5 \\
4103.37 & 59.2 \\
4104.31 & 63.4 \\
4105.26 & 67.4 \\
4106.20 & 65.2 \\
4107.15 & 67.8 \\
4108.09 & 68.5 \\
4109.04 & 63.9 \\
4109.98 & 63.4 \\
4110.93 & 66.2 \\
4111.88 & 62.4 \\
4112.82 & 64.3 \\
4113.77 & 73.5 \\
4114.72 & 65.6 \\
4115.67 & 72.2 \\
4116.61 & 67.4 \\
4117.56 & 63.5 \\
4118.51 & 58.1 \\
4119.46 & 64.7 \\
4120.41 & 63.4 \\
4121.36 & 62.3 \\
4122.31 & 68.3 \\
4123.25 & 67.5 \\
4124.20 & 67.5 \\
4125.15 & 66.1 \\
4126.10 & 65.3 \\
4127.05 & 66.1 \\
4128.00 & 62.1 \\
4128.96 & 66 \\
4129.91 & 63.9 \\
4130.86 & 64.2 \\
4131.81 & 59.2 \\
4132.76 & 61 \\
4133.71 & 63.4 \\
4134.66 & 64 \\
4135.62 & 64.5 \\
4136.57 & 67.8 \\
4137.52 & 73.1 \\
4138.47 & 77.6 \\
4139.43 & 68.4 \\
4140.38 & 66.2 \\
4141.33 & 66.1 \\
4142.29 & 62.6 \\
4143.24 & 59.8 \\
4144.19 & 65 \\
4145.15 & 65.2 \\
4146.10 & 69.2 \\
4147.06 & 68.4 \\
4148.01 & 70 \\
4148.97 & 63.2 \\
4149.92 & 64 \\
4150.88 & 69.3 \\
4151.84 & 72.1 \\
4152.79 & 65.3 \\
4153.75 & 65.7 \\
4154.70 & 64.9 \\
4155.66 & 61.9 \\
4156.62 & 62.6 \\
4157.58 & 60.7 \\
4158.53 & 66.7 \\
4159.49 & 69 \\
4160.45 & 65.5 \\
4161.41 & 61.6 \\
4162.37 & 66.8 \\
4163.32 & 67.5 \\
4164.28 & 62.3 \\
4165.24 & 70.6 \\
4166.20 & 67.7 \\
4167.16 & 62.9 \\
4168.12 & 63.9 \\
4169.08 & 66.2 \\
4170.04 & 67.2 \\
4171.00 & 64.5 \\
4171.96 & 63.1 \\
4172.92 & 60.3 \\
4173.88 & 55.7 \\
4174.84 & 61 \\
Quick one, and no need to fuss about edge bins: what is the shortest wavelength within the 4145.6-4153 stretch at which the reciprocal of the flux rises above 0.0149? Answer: 4148.97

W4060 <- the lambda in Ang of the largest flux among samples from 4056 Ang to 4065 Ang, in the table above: 4061.07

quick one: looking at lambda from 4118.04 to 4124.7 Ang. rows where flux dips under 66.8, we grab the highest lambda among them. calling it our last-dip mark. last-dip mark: 4121.36 Ang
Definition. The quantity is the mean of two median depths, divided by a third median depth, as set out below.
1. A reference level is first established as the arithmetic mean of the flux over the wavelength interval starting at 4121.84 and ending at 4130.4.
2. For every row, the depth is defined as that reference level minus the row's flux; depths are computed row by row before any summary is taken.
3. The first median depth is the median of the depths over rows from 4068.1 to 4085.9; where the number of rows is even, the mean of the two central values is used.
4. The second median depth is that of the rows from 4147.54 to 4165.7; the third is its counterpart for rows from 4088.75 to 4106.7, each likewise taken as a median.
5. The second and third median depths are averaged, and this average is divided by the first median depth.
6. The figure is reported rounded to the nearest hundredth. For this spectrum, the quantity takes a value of 0.51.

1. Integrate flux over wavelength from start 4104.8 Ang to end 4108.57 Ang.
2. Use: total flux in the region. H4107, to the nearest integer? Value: 254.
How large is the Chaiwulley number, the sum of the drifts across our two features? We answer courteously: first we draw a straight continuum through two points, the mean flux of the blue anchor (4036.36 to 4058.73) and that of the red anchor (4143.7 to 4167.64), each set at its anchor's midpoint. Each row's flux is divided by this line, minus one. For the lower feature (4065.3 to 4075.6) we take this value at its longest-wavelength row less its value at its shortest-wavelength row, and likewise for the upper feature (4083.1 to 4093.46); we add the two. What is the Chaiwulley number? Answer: 0.17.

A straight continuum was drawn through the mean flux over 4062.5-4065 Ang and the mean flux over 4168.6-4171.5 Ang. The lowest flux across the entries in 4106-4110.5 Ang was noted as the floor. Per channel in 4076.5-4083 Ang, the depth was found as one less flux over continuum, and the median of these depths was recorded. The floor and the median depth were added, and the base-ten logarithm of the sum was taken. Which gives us 1.80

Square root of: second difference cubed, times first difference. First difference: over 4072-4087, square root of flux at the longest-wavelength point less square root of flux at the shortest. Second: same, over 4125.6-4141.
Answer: 0.01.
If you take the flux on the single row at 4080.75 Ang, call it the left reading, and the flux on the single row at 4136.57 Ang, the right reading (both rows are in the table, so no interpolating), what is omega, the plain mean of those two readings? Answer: 68.5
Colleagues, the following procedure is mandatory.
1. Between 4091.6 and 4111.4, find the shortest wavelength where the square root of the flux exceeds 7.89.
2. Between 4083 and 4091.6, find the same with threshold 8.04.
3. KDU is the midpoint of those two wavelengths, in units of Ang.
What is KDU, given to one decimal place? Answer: 4089.2 Ang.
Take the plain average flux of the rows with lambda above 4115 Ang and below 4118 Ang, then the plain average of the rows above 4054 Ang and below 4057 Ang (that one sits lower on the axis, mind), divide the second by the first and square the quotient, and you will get 1.0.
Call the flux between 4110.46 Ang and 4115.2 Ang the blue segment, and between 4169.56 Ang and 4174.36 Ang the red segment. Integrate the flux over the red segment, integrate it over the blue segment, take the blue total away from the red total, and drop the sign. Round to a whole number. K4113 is 16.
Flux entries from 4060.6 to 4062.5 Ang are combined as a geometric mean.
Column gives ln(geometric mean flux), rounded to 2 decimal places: 4.20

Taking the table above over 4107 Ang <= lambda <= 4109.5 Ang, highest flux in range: 68.5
